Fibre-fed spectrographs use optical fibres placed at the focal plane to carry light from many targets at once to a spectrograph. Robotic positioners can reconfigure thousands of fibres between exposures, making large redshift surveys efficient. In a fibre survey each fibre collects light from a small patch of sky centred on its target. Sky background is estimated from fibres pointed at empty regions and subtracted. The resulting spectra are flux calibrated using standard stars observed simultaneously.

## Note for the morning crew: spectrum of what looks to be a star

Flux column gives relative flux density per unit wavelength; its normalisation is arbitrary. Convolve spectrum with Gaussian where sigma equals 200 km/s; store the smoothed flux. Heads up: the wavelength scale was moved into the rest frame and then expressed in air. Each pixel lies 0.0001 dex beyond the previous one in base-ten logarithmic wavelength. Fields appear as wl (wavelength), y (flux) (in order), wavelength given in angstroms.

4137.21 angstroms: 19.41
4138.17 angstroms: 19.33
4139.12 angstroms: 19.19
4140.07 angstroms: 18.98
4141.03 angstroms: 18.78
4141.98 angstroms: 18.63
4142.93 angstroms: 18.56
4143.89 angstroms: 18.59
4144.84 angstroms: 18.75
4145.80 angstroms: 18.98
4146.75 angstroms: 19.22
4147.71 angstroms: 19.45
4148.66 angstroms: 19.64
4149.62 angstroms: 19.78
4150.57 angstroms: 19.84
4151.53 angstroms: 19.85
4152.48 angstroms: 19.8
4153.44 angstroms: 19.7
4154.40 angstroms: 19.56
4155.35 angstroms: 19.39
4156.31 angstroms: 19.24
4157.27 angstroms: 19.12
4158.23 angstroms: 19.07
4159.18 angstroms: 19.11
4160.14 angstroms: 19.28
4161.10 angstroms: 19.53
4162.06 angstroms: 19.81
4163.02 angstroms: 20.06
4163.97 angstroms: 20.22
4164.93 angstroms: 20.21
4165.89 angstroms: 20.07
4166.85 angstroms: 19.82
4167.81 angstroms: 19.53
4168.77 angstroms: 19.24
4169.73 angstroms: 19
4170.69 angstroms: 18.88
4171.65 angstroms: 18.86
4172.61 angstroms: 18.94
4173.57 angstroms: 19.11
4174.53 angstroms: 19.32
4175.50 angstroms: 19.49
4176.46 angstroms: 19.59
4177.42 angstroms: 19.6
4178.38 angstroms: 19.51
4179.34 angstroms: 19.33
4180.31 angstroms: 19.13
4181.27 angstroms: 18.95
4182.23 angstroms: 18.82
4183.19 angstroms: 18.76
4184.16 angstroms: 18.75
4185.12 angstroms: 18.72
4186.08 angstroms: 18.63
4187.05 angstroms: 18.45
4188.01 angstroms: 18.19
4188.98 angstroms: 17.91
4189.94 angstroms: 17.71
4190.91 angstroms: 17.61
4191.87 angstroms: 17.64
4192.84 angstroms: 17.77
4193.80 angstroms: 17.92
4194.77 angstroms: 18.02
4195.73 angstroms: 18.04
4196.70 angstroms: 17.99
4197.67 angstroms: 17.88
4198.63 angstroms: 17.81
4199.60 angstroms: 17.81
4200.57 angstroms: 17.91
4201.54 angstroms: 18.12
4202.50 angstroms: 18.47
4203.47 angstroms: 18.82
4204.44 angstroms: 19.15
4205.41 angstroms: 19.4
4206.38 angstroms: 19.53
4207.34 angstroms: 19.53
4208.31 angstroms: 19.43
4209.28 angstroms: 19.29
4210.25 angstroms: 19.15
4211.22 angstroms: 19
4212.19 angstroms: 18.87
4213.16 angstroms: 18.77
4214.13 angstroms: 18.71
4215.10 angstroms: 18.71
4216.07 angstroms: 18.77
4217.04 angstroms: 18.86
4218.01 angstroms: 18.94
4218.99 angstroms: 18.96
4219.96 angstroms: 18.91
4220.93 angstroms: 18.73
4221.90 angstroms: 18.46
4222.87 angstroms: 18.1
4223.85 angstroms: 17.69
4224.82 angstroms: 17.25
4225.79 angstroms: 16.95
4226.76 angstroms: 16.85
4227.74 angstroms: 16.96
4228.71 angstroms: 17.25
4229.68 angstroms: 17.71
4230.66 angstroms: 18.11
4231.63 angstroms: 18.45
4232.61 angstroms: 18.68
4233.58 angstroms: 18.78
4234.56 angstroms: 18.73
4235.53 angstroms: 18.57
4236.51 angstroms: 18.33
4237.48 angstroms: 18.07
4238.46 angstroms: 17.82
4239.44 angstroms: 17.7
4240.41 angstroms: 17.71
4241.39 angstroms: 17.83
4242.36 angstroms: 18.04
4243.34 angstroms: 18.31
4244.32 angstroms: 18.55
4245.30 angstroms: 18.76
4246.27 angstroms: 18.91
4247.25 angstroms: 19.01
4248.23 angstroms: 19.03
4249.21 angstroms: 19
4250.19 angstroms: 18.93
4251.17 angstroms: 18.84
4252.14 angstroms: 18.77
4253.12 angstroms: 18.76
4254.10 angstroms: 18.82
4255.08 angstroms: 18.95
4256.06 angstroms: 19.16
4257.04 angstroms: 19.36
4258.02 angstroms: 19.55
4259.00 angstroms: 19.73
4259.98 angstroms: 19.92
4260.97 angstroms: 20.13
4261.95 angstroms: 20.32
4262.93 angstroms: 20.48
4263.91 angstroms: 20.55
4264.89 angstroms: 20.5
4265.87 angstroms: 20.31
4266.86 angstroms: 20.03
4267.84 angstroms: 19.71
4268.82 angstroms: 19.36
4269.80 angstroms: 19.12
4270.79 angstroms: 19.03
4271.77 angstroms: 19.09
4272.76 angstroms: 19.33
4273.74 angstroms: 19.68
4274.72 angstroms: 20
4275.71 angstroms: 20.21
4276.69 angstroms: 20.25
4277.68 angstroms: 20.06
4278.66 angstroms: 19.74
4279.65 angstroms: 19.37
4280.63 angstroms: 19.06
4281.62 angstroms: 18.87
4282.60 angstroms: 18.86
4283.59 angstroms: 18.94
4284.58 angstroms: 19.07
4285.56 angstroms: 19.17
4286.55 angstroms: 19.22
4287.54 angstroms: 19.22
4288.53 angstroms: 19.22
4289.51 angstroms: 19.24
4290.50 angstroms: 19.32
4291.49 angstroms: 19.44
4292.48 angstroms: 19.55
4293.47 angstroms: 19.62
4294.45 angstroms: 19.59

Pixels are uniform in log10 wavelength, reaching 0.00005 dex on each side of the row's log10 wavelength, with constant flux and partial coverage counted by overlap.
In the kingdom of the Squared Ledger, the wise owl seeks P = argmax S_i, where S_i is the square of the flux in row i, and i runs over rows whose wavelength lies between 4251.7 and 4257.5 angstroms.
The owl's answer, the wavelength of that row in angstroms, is 4257.04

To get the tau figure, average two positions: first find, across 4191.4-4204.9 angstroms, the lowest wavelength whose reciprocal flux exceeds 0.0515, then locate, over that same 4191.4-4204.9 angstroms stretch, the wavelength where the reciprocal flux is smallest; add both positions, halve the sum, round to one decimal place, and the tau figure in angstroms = 4198.2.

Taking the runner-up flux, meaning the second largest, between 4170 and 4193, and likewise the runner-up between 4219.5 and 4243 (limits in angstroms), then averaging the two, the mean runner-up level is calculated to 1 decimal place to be 19.2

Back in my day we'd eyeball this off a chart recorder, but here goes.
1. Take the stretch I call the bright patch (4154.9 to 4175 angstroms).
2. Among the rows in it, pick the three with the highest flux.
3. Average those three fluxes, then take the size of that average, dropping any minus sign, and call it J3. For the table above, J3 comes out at 20.2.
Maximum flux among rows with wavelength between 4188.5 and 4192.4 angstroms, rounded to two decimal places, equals 17.91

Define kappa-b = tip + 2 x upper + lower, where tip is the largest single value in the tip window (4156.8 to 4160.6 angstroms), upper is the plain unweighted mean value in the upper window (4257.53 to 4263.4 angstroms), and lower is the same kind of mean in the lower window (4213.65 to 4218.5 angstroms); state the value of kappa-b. 78.1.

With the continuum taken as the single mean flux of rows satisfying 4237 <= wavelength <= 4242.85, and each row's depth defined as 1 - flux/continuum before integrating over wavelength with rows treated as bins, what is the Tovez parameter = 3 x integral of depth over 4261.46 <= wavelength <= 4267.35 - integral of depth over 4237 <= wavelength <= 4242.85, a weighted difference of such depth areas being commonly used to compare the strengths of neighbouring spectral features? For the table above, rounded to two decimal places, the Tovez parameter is -2.48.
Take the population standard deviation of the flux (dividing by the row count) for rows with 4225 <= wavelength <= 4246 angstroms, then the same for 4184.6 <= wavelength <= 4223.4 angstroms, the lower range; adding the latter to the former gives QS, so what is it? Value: 1.2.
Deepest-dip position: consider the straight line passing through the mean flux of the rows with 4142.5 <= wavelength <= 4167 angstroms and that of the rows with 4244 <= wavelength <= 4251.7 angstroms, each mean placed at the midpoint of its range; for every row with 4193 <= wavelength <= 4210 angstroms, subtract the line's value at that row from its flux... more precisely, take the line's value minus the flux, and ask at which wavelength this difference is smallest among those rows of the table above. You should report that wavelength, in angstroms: 4207.34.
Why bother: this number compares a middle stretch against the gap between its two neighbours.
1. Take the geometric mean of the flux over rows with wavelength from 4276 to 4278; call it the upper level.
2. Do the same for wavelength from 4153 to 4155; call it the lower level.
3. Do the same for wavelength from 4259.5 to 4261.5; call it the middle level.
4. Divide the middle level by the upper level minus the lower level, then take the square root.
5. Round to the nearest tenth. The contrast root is 6.2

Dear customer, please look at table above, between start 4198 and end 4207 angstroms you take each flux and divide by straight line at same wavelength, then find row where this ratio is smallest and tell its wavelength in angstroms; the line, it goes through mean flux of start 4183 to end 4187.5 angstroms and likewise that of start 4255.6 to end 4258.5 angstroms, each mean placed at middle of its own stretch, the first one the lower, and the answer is 4199.60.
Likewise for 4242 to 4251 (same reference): 4242.36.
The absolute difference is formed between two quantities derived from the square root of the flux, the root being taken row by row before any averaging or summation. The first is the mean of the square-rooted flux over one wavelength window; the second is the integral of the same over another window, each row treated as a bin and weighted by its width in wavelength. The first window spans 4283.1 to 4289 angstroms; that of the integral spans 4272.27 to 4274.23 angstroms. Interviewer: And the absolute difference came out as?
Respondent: 4.3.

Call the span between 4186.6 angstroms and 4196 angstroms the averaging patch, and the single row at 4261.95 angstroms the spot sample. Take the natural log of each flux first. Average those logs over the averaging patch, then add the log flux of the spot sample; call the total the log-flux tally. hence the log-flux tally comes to 5.90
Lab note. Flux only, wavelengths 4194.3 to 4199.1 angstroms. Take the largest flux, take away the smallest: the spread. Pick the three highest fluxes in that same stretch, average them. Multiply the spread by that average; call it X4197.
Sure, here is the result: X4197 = 4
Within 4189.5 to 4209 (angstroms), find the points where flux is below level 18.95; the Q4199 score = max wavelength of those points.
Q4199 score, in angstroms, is 4203.47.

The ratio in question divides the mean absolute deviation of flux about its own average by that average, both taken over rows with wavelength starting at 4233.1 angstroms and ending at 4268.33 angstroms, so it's 0.035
